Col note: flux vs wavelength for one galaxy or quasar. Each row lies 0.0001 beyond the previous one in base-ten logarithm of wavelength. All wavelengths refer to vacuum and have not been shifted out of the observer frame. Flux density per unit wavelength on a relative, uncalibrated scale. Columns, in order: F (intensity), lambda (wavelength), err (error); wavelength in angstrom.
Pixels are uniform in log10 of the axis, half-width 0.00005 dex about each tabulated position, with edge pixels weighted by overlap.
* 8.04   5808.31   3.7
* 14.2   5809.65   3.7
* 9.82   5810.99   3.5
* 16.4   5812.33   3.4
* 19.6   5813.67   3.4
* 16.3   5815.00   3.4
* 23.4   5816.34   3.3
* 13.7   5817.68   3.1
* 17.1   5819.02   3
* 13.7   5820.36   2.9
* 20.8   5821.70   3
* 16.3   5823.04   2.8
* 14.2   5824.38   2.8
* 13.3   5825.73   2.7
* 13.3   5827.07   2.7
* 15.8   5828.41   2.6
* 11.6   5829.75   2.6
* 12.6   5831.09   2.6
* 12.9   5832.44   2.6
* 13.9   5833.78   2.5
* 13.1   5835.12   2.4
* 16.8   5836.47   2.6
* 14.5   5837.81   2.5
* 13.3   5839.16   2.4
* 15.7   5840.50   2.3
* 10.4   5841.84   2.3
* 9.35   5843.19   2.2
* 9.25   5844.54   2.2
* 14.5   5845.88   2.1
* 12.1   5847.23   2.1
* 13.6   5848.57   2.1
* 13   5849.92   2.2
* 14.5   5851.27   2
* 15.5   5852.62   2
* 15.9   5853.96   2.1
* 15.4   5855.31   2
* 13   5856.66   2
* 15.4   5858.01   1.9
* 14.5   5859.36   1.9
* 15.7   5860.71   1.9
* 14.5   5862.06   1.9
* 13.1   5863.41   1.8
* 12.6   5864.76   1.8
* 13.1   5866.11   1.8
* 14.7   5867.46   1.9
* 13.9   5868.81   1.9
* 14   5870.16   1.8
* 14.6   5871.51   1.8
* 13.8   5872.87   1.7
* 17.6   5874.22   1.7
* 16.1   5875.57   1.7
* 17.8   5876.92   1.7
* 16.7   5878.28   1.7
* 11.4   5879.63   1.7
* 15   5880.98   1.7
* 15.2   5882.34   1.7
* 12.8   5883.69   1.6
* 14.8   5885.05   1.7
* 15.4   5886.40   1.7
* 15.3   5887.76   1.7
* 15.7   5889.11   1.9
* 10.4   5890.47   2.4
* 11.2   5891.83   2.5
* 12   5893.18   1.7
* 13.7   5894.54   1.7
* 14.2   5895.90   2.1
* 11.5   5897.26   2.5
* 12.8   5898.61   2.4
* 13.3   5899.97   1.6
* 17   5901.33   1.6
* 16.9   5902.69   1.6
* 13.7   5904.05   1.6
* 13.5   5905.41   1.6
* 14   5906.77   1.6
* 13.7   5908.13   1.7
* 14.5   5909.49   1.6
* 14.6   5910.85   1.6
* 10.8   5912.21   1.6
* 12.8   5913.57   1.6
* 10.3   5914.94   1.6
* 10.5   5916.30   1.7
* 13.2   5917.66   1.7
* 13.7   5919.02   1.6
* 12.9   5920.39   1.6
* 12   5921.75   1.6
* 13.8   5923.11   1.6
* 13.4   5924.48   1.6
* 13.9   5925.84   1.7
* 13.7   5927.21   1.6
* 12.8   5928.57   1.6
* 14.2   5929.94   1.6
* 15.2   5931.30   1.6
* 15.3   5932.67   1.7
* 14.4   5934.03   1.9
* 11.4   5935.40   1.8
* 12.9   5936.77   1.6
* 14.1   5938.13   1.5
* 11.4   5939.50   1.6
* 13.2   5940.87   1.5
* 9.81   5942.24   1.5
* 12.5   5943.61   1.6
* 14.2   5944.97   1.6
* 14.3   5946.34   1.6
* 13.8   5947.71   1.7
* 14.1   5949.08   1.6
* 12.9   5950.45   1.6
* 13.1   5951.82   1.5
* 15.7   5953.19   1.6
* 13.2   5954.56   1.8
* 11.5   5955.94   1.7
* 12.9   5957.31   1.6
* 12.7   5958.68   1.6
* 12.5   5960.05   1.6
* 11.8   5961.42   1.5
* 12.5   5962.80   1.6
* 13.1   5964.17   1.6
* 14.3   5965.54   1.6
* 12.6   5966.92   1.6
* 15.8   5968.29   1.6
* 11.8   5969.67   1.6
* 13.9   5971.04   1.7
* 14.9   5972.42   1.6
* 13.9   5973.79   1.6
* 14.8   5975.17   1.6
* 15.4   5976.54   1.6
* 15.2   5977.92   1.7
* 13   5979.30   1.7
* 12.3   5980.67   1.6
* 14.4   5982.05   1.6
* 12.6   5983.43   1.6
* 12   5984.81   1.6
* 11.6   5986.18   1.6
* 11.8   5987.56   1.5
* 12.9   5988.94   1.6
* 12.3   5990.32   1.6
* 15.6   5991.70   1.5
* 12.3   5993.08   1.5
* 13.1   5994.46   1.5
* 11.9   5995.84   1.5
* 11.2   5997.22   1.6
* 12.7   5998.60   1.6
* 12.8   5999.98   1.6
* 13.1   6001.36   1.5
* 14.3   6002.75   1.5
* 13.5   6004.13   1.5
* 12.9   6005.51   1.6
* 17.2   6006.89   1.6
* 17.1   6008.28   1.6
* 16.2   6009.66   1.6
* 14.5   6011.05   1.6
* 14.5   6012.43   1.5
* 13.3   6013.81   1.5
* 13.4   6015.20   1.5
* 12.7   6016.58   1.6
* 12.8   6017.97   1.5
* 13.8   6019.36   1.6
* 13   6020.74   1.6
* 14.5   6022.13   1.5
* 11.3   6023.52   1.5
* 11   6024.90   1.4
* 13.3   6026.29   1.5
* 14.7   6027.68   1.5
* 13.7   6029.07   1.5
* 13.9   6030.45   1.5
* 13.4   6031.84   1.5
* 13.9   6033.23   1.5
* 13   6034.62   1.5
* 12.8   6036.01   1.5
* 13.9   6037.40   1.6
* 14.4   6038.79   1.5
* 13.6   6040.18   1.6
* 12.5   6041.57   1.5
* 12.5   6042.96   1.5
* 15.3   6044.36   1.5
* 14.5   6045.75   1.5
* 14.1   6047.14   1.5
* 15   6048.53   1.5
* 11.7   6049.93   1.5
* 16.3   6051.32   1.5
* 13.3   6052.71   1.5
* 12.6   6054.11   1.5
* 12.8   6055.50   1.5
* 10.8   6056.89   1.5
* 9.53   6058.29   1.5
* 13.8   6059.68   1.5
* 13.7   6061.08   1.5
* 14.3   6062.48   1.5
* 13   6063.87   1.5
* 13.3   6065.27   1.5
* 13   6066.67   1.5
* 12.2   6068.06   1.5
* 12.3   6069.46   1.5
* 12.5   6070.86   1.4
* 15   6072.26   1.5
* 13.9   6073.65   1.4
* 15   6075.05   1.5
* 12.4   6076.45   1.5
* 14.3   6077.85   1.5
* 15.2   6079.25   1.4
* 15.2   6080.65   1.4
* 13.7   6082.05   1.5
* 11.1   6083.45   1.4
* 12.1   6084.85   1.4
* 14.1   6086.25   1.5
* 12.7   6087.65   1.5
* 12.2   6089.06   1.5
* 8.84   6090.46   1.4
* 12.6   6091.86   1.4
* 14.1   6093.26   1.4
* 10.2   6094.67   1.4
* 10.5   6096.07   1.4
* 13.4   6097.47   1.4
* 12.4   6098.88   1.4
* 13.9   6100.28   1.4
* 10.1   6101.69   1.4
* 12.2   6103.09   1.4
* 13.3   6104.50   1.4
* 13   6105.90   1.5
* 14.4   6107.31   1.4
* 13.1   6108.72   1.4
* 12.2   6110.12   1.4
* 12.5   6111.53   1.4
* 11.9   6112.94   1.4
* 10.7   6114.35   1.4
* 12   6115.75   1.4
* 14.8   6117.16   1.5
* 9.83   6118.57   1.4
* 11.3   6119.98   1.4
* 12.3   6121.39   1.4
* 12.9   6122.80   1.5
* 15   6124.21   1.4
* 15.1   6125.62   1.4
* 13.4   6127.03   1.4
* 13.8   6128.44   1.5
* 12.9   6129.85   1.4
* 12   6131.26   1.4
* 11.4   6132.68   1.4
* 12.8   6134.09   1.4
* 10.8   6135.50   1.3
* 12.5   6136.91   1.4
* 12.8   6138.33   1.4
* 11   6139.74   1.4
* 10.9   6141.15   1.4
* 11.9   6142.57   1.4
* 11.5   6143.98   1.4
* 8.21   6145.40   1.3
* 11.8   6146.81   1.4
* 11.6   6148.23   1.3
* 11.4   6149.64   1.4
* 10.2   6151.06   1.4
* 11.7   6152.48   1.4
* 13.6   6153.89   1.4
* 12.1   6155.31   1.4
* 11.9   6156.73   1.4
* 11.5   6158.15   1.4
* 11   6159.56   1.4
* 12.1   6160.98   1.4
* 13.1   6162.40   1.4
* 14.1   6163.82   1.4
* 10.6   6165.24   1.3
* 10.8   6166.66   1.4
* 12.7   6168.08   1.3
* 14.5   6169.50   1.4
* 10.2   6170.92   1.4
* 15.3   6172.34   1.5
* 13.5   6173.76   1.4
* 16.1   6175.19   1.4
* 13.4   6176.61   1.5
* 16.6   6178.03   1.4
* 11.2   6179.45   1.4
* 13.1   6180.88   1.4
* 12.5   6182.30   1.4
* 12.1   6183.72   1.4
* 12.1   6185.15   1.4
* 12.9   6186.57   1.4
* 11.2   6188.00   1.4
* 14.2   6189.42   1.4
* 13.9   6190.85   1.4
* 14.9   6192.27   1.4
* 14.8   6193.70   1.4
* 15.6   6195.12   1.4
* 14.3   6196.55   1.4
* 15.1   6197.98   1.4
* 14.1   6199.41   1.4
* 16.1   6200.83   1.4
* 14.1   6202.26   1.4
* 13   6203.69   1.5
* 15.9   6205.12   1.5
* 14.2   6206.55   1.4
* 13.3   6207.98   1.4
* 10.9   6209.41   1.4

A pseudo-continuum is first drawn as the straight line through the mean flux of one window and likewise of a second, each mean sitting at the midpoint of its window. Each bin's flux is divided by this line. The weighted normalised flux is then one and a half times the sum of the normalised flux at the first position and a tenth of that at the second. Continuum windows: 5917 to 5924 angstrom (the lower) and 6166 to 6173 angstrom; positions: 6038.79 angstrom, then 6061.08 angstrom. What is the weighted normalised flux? 1.83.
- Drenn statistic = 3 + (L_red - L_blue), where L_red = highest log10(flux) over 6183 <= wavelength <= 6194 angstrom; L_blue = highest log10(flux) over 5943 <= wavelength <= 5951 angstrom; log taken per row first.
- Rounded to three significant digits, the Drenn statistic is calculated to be 3.02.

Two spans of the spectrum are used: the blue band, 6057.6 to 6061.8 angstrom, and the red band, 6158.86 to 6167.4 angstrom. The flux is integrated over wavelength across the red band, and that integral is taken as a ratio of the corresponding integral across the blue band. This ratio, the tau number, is 2.0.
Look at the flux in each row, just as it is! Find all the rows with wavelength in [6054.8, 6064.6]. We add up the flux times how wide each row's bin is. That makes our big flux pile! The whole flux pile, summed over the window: 123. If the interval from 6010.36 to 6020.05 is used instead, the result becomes 132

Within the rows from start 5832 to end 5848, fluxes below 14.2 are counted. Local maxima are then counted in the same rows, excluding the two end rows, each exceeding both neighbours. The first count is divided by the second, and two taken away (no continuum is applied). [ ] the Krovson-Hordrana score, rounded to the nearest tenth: 0.0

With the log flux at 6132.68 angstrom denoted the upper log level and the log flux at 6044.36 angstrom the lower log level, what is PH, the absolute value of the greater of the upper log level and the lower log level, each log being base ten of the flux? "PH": 1.18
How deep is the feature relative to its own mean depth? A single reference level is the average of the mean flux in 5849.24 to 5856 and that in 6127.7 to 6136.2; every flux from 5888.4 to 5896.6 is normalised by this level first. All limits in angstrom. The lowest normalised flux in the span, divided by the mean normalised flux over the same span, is 0.81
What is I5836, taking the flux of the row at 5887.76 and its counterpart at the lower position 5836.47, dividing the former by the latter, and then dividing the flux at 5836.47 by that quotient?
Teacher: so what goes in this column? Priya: 18.4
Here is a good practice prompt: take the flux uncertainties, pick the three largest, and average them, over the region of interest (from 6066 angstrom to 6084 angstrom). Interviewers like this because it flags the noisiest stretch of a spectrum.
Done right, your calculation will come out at 1.50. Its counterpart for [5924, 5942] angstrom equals 1.80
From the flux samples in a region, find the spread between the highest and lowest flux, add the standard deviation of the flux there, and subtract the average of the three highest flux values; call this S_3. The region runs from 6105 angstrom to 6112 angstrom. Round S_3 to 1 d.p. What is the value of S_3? -10.5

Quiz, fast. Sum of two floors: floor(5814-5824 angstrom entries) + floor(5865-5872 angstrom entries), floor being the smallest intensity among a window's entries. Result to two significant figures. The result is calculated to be 27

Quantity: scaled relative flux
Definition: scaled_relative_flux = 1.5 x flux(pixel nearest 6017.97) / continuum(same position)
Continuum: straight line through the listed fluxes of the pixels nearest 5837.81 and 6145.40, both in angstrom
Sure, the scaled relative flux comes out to 1.78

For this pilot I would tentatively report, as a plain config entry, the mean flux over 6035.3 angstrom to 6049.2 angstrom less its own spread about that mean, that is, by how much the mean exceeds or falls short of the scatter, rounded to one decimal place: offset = 12.9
